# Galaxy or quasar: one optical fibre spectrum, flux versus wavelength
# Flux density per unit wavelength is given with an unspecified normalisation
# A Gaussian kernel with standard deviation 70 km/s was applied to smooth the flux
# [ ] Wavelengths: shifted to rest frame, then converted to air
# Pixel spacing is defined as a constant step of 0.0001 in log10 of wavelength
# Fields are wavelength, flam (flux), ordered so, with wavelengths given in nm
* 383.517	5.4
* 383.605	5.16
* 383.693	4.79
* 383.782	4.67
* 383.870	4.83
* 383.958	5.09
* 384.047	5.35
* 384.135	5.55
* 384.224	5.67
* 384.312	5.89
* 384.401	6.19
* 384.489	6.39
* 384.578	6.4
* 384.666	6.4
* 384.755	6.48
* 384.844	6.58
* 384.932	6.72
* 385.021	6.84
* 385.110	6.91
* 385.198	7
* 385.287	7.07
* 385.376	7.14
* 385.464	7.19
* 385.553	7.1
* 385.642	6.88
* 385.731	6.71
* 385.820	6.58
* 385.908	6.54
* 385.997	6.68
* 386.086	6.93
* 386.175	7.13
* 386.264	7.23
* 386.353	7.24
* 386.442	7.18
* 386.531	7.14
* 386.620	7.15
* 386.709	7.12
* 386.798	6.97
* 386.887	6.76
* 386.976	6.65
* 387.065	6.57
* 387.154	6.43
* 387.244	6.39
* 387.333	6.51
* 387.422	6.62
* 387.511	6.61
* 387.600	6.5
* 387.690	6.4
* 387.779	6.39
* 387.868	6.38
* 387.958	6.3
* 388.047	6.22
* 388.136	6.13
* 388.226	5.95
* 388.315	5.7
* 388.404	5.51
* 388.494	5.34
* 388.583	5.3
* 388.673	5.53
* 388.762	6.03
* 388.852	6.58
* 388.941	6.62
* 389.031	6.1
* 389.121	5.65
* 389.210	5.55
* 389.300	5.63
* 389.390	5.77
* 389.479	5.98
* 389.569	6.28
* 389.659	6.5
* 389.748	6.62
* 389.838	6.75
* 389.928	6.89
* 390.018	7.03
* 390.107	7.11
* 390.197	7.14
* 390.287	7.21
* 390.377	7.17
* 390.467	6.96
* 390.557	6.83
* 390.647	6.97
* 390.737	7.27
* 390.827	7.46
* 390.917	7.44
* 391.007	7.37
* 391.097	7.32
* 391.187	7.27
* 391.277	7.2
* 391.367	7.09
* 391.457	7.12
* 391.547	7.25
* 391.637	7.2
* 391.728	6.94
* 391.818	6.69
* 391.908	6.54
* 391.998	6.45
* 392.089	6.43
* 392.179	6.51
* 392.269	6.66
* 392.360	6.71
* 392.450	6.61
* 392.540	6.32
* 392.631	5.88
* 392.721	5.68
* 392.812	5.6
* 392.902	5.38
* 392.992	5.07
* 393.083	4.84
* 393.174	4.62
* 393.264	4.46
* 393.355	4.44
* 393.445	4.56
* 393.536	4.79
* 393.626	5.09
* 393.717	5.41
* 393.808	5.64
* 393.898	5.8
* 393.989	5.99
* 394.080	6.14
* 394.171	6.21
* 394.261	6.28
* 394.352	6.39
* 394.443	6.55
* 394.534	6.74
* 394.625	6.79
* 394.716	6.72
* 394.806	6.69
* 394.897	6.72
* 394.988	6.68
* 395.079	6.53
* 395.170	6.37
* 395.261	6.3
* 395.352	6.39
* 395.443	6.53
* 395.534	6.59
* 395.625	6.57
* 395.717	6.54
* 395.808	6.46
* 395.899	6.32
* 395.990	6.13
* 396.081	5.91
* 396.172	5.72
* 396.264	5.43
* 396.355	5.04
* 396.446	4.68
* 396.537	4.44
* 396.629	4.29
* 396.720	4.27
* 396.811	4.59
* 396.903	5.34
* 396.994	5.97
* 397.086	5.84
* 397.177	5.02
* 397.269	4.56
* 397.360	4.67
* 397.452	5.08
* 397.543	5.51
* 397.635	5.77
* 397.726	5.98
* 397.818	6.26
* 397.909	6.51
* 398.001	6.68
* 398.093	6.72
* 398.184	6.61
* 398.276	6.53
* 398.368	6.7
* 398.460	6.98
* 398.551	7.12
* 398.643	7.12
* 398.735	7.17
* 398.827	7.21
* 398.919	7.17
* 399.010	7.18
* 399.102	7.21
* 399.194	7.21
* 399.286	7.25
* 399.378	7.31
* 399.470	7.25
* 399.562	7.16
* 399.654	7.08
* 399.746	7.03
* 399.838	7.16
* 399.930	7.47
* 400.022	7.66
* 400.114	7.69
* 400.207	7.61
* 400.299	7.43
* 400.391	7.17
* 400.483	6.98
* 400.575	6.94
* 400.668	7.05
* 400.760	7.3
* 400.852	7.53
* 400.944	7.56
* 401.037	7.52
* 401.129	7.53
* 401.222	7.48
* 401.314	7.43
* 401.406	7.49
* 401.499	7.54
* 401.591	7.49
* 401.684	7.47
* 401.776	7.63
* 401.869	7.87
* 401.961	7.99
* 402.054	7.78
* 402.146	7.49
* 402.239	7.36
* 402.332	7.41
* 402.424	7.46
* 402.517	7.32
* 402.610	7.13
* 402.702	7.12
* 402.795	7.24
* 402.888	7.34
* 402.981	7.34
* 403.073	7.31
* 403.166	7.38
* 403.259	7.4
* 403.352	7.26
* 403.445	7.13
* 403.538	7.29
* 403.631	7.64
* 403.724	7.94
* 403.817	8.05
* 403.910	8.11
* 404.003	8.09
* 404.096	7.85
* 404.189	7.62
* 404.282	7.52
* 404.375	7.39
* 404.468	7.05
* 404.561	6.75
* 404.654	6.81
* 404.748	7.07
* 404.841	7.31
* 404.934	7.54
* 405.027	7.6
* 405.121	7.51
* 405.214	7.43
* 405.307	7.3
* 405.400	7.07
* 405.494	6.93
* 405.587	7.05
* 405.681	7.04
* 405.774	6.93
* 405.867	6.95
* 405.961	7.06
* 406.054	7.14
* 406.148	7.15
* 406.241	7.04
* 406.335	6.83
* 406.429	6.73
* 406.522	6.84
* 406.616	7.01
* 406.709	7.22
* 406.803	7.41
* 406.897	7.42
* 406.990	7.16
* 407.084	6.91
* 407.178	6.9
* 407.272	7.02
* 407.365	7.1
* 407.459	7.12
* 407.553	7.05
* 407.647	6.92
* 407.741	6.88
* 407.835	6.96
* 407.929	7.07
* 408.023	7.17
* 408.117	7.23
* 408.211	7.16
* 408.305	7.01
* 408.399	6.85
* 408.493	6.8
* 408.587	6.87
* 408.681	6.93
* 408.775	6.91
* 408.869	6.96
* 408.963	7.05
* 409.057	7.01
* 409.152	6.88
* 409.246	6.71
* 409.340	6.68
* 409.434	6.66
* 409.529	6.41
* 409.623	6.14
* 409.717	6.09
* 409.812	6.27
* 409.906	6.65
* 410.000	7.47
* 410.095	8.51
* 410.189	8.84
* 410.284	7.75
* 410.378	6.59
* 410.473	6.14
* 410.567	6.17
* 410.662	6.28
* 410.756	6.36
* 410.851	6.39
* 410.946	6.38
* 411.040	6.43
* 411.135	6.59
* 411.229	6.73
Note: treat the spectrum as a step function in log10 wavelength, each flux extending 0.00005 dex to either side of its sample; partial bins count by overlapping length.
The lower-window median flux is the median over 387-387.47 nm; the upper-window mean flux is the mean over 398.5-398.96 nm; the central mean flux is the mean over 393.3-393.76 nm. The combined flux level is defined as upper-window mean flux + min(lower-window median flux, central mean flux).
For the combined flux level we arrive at 12.0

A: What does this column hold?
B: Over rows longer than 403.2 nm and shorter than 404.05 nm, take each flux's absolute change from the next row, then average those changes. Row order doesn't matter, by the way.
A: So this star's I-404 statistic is 0.16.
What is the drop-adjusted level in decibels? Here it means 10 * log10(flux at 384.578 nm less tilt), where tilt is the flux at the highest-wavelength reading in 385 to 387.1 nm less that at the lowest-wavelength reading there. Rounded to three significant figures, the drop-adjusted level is 8.24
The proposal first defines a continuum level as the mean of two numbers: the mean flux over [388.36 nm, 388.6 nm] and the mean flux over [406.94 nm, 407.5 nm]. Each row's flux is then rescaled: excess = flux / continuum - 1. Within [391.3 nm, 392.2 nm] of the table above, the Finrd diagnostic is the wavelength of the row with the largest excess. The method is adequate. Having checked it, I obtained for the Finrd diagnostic 391.547 nm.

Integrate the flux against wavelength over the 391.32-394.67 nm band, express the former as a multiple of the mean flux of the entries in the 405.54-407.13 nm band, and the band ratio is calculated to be 2.9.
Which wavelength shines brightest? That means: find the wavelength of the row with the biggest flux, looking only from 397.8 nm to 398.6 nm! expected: 398.551 nm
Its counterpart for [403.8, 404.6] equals 403.910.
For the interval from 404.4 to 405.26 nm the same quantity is 405.027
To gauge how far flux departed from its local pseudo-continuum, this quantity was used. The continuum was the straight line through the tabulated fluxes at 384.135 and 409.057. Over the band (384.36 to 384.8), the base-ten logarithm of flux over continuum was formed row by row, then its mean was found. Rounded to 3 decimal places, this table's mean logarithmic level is 0.058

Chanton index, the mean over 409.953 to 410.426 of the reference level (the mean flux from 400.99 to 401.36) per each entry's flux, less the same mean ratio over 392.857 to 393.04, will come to -0.47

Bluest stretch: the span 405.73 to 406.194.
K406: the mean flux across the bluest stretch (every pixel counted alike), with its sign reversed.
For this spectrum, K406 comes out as -7.0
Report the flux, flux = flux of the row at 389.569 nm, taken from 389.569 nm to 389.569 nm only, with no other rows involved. 6.28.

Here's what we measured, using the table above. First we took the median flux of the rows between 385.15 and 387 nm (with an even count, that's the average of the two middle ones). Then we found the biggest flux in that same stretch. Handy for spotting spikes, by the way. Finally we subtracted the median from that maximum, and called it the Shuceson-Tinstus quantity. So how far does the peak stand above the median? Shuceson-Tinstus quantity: 0.2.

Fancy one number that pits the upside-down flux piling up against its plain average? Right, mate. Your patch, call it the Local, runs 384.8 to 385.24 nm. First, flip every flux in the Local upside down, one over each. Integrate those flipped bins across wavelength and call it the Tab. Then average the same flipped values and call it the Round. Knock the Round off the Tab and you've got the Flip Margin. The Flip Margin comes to -0.082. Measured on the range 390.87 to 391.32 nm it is -0.075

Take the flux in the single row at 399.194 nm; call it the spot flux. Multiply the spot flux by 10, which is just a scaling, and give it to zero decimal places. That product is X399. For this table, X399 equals 72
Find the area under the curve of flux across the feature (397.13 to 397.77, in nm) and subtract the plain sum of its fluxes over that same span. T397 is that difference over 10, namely -3.32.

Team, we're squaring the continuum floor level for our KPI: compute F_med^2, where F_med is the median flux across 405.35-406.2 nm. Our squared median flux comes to 50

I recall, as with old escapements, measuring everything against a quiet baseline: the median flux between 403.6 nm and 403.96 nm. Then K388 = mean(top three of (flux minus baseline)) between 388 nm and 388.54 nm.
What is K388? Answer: -1.9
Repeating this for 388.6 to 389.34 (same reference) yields -1.6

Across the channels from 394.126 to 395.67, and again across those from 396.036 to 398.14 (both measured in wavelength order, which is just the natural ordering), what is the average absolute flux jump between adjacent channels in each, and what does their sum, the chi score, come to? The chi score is 0.40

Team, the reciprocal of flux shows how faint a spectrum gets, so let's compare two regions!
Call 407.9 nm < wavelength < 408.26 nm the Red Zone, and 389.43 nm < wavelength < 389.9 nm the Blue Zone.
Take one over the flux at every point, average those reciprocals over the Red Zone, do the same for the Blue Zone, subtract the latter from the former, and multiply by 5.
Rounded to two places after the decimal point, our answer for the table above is -0.08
